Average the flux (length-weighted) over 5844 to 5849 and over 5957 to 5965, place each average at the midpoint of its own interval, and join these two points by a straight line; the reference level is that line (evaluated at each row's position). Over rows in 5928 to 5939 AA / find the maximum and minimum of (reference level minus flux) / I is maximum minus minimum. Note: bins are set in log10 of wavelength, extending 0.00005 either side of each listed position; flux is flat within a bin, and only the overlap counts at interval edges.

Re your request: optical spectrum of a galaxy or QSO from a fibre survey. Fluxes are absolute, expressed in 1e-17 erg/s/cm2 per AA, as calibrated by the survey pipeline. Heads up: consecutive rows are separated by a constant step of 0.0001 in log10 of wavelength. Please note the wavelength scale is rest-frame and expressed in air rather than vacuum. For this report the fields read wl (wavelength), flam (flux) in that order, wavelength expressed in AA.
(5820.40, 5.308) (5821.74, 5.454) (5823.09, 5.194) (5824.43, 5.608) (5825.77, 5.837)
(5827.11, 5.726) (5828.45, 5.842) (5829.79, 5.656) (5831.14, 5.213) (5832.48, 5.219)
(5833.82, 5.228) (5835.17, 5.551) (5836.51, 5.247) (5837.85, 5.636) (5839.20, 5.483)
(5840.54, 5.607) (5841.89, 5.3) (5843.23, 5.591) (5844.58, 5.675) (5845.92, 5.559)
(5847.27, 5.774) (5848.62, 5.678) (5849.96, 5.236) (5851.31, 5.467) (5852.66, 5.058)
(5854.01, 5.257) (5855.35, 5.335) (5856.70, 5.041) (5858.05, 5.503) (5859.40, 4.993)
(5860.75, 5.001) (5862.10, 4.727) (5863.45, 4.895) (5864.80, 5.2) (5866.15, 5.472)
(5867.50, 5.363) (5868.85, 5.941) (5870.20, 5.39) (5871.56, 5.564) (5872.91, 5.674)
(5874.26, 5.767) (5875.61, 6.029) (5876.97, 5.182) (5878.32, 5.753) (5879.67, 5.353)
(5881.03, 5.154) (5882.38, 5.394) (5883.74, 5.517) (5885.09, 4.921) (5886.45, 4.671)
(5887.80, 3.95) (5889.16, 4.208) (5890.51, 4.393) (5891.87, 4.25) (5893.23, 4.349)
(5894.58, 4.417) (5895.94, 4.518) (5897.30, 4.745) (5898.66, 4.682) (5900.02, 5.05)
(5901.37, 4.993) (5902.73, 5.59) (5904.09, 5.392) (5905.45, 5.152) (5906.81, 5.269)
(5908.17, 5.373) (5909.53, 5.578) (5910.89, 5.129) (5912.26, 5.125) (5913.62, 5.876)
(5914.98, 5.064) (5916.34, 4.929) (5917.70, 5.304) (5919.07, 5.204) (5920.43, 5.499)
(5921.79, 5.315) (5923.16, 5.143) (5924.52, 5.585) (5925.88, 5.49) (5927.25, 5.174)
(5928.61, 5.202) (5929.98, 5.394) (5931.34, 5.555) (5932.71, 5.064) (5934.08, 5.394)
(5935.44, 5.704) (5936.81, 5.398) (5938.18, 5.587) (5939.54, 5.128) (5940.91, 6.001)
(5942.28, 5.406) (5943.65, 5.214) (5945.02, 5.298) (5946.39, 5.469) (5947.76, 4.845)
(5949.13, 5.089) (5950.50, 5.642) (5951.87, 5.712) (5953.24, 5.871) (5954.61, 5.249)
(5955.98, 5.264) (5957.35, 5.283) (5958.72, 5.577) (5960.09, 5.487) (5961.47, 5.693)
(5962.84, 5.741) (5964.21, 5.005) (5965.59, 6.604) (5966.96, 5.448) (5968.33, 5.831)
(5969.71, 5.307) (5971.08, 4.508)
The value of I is 0.64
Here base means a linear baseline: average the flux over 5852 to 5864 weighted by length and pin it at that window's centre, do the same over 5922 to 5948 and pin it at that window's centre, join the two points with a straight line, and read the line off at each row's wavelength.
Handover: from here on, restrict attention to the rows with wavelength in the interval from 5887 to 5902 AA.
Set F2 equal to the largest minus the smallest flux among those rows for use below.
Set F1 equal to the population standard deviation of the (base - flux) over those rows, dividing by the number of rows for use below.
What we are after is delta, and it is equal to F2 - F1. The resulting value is 0.79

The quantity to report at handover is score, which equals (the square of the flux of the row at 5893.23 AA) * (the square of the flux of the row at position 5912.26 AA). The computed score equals 497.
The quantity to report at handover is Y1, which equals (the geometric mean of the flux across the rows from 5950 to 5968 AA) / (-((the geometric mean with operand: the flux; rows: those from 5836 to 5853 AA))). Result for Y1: -1.02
